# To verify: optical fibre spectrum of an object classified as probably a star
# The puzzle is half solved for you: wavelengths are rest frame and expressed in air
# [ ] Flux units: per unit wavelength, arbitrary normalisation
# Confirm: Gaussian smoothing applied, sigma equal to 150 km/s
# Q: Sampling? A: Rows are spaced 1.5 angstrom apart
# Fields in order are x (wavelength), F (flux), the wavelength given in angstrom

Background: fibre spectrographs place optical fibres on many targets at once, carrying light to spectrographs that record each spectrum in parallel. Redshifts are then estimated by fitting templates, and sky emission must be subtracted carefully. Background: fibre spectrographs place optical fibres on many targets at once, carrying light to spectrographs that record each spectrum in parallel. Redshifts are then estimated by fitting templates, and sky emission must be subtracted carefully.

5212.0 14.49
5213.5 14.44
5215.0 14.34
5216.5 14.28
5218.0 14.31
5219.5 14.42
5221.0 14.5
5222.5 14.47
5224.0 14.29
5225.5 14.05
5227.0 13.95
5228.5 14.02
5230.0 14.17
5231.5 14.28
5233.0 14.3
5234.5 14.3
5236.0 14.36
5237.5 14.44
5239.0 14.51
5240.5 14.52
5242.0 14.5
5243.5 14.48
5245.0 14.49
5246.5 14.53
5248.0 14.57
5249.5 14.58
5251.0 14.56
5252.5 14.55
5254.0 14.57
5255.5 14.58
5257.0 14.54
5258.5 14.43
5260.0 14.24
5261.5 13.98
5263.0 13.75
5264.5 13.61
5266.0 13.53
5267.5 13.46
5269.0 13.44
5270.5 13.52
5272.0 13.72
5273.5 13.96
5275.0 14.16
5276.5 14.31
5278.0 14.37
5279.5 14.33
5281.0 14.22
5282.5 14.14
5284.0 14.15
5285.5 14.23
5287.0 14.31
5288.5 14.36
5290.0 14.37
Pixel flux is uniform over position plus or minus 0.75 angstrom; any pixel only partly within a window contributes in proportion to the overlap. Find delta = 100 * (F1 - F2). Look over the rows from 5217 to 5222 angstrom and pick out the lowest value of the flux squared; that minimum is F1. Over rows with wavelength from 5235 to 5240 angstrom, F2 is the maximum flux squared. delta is -576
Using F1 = 205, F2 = 211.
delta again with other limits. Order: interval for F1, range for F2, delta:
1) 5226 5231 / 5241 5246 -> -1565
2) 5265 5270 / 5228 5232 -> -2328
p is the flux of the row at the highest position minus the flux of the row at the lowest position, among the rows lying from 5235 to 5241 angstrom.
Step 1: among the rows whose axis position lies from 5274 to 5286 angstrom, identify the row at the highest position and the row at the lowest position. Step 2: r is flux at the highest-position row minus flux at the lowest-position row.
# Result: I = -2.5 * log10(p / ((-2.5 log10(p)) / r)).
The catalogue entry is 5.6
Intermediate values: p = 0.16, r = 0.07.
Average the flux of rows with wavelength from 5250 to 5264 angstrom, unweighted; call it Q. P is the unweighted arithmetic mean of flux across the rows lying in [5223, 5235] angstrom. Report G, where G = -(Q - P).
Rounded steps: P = 14.2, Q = 14.4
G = -0.2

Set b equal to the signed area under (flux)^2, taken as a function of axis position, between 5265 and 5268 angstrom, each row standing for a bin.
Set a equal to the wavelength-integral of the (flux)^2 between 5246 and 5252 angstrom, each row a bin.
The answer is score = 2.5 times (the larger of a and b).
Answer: 3180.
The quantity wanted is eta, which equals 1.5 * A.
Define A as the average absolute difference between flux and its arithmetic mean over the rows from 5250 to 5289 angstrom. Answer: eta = 0.47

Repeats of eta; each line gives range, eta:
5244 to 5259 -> 0.05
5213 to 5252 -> 0.21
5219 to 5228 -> 0.28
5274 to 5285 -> 0.12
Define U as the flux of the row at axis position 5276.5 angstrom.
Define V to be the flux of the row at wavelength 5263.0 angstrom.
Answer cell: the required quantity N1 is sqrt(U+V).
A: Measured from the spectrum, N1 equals 5.30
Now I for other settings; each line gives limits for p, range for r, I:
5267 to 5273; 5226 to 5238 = 2.6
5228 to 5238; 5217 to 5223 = 2.9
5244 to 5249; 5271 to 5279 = 4.3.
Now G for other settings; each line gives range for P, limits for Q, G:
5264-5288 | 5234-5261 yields -0.5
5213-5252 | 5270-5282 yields 0.3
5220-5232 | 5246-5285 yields 0.1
